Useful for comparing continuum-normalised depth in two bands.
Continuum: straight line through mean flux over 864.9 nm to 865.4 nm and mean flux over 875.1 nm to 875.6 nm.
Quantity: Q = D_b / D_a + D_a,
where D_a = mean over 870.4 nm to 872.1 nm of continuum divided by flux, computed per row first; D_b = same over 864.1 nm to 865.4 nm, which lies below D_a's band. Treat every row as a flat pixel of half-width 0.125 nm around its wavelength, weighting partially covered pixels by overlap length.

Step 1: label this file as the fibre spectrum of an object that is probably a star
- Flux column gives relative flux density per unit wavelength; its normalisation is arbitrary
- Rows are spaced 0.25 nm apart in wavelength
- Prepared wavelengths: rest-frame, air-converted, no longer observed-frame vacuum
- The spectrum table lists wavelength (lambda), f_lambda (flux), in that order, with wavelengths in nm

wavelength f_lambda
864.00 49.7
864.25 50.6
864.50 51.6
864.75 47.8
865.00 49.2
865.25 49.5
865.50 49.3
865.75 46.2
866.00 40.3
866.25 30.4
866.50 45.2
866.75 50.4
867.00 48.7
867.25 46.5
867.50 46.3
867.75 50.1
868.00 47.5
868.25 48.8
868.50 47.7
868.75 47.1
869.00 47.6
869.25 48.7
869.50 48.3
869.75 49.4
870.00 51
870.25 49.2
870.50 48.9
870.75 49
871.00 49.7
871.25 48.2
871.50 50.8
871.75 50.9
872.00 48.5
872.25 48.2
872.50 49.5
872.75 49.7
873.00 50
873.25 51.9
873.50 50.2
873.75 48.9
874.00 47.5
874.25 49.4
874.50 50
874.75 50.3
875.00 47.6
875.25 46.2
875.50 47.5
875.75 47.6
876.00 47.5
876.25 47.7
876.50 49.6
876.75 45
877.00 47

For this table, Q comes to 2.00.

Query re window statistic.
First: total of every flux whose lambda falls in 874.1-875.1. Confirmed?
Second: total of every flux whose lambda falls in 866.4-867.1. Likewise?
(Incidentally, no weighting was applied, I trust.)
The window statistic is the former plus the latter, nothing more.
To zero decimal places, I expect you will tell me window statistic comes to 342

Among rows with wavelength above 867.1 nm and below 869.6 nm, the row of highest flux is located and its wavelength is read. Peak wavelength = 867.75 nm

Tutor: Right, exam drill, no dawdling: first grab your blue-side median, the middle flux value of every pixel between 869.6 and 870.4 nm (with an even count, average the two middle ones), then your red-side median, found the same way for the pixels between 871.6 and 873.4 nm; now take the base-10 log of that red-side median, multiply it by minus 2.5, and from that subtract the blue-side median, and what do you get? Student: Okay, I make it -53.6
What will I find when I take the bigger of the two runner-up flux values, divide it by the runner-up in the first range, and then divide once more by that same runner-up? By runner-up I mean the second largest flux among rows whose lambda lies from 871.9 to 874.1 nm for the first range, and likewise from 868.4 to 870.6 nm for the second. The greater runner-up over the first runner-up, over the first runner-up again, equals 0.0199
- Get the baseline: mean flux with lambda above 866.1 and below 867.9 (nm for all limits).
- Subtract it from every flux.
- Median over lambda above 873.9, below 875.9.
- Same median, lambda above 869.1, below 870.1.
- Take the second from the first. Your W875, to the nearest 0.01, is -1.45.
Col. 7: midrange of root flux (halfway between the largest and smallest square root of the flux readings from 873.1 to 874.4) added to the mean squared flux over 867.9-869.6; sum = 2307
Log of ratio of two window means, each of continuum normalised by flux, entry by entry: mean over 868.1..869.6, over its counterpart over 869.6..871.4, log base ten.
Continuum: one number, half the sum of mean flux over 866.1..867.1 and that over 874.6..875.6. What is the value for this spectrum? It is 0.012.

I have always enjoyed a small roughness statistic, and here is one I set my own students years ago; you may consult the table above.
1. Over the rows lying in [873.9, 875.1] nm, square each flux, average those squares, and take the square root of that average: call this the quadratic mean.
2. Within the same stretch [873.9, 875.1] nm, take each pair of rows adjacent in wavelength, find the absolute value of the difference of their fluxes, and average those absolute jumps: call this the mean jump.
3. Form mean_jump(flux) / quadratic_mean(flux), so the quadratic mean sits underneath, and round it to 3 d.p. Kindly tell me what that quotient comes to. 0.028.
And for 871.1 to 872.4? 0.027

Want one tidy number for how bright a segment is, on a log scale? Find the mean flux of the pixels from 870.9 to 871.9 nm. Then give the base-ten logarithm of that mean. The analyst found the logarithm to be 1.70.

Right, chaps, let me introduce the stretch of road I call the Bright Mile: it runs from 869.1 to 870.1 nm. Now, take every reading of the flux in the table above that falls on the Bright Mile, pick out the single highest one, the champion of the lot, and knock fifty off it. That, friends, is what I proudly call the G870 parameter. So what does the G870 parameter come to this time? 1.0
